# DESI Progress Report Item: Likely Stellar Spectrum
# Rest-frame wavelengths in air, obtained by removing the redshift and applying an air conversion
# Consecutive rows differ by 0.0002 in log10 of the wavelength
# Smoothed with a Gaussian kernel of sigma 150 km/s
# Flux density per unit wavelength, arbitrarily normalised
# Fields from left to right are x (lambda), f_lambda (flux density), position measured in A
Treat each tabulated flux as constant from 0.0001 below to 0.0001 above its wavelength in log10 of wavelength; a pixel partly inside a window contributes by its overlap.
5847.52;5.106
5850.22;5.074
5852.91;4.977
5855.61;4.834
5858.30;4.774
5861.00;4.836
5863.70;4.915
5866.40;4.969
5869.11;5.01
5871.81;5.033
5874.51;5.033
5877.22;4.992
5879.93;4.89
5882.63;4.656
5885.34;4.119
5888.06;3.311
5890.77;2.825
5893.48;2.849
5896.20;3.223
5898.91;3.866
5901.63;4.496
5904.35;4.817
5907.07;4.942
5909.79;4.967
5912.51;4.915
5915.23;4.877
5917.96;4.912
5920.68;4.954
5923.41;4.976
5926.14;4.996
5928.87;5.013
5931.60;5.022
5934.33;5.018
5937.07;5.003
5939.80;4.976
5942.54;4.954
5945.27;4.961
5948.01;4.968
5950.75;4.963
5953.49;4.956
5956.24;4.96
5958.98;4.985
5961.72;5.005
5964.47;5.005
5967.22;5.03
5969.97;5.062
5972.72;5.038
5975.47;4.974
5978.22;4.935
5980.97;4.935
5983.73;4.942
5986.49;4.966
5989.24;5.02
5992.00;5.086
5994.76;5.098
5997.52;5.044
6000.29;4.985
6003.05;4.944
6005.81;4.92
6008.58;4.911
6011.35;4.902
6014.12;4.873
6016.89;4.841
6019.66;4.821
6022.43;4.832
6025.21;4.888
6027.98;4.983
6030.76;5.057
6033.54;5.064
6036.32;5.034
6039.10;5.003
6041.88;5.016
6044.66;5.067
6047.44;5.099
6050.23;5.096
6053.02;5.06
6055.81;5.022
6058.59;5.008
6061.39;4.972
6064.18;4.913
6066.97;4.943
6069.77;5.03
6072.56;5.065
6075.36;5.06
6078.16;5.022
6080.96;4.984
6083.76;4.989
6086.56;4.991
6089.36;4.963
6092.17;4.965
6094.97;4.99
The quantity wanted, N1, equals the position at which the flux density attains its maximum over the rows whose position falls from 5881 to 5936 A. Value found 5931.60 A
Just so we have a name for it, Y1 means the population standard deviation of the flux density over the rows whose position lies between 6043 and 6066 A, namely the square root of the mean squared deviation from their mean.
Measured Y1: 0.060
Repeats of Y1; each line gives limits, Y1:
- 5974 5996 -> 0.062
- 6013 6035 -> 0.094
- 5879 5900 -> 0.742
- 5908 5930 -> 0.043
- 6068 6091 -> 0.035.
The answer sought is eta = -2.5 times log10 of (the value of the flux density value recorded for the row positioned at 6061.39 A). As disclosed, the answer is -1.74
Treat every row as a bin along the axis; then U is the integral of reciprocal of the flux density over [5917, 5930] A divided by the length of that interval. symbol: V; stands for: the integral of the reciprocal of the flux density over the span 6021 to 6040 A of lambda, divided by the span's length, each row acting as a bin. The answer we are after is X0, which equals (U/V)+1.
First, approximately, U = 0.201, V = 0.201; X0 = 2.00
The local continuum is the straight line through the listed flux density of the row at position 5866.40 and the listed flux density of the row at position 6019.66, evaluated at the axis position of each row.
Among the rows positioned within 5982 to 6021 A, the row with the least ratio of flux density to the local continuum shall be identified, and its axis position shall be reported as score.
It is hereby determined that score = 6019.66 A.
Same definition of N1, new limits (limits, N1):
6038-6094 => 6047.44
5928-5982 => 5969.97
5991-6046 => 5994.76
